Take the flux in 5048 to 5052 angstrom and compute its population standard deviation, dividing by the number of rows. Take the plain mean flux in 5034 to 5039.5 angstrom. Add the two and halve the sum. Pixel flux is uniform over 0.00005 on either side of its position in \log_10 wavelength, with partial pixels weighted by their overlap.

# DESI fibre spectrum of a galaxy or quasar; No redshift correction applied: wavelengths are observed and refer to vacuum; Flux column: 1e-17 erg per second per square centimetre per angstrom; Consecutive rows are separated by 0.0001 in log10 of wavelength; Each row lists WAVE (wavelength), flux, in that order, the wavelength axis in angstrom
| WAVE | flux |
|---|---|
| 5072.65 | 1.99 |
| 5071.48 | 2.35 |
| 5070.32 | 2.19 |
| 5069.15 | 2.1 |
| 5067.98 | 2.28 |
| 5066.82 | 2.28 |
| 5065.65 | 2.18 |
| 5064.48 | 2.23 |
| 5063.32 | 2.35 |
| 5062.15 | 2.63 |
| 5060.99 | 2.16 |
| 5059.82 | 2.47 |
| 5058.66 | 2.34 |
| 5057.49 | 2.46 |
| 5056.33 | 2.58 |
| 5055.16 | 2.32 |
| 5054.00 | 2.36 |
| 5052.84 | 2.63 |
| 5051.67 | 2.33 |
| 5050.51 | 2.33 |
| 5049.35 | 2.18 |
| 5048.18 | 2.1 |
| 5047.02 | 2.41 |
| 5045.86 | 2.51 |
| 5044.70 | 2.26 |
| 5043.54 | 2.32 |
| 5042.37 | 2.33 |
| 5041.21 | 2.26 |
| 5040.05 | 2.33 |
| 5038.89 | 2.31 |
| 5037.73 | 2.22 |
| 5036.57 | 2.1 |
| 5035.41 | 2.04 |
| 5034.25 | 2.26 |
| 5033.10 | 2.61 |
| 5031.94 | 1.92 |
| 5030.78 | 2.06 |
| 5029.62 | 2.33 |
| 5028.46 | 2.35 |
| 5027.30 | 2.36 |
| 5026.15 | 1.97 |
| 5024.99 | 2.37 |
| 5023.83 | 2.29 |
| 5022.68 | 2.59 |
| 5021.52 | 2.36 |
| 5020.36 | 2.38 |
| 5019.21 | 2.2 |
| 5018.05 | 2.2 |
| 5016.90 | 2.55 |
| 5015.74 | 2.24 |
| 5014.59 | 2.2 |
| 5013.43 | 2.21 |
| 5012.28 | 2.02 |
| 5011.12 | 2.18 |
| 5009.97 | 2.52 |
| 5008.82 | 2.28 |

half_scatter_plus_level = 1.14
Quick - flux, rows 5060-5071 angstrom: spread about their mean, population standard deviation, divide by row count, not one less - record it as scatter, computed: 0.147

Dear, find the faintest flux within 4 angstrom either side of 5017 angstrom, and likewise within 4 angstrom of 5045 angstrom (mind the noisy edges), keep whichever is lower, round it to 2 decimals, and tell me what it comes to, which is 2.10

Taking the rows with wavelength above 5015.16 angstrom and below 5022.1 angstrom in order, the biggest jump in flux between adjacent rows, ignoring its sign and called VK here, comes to 0.35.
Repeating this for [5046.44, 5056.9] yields 0.31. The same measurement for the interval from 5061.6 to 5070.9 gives 0.28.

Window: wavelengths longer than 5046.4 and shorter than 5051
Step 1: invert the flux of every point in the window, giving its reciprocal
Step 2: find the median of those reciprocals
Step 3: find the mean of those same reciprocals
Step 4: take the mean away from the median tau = -0.001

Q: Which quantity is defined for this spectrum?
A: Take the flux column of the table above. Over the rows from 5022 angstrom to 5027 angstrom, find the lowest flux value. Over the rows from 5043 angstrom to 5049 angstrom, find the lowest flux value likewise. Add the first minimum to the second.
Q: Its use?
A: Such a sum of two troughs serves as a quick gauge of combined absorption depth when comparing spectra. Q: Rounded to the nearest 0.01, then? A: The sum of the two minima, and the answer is 4.07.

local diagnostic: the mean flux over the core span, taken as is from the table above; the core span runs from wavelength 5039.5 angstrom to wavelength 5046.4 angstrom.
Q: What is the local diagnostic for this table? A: 2.33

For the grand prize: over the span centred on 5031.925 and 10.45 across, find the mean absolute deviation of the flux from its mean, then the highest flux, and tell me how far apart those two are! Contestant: 2.44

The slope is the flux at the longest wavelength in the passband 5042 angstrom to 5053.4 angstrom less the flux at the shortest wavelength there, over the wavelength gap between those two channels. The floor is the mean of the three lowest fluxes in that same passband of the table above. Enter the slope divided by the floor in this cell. 0.013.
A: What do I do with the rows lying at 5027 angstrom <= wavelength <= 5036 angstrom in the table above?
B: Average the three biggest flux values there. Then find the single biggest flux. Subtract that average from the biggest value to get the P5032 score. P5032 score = 0.17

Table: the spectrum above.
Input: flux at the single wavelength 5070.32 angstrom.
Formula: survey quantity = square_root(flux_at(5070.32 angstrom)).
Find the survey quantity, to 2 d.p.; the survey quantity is 1.48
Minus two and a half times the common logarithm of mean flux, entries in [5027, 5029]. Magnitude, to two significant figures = -0.93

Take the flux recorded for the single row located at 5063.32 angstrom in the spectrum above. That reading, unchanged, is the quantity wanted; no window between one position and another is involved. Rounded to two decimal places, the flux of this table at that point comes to 2.35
